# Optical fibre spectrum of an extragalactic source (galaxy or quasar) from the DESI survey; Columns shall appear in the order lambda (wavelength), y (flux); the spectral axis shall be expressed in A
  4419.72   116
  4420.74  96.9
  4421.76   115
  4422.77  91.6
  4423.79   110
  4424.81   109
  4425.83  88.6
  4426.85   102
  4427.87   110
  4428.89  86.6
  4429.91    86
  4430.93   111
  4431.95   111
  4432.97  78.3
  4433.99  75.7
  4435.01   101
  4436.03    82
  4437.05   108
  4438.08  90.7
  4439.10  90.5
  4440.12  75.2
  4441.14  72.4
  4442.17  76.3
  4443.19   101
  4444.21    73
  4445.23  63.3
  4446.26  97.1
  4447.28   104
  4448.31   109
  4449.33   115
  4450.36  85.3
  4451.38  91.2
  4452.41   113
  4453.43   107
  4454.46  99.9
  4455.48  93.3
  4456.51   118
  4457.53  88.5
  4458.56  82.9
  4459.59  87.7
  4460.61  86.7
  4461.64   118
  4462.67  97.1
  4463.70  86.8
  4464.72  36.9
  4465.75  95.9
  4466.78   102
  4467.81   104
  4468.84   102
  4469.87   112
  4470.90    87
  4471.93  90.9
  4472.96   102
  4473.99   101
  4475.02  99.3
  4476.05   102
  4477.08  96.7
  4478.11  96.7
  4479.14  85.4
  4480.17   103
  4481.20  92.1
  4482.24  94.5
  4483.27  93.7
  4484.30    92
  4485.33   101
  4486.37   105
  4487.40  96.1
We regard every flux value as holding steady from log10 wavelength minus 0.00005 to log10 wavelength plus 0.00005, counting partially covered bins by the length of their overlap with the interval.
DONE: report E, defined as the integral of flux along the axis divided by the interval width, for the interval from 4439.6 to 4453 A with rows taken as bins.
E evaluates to 91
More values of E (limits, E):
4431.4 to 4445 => 87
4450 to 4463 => 98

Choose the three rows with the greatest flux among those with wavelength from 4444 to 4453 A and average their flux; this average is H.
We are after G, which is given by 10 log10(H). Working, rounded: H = 112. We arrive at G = 20.5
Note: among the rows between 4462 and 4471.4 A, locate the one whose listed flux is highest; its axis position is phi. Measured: 4469.87 A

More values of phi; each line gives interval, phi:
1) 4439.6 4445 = 4443.19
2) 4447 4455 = 4449.33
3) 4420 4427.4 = 4421.76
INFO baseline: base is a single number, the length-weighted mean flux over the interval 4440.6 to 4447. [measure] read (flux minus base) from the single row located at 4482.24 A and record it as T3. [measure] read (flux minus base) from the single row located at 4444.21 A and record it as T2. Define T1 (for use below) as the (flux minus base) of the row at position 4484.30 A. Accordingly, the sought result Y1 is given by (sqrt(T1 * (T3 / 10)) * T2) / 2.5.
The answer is -13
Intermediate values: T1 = 11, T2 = -8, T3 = 13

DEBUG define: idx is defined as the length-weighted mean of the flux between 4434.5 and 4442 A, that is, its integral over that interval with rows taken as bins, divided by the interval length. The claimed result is 88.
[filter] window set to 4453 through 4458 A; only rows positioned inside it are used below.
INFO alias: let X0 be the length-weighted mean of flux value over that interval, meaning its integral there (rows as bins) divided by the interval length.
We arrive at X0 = 101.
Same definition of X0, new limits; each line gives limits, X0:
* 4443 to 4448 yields 88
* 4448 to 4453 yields 103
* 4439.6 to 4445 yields 79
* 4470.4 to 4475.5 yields 96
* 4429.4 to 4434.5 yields 92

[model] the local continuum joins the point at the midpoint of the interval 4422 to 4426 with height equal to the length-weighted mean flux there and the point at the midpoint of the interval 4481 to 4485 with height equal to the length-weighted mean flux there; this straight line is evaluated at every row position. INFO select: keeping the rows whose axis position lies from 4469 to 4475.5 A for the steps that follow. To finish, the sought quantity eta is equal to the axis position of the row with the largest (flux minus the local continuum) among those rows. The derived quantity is 4469.87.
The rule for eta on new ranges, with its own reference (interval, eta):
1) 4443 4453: 4449.33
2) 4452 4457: 4456.51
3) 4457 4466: 4461.64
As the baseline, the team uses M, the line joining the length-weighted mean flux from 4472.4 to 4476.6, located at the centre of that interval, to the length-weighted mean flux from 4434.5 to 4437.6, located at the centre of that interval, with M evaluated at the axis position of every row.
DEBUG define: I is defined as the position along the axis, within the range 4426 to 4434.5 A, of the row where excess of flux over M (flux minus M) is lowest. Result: 4433.99 A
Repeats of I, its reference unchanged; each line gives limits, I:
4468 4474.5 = 4470.90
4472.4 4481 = 4479.14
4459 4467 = 4464.72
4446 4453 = 4450.36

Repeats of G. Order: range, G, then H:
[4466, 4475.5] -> 20.3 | 106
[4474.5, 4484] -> 20.1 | 101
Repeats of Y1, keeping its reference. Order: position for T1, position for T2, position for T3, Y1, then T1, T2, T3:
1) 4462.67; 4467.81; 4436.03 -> 9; 16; 23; 1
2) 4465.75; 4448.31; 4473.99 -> 59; 15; 28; 20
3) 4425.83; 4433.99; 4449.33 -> -11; 7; -6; 34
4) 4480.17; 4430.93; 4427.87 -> 93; 22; 30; 29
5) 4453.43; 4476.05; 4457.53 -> 35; 26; 21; 7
